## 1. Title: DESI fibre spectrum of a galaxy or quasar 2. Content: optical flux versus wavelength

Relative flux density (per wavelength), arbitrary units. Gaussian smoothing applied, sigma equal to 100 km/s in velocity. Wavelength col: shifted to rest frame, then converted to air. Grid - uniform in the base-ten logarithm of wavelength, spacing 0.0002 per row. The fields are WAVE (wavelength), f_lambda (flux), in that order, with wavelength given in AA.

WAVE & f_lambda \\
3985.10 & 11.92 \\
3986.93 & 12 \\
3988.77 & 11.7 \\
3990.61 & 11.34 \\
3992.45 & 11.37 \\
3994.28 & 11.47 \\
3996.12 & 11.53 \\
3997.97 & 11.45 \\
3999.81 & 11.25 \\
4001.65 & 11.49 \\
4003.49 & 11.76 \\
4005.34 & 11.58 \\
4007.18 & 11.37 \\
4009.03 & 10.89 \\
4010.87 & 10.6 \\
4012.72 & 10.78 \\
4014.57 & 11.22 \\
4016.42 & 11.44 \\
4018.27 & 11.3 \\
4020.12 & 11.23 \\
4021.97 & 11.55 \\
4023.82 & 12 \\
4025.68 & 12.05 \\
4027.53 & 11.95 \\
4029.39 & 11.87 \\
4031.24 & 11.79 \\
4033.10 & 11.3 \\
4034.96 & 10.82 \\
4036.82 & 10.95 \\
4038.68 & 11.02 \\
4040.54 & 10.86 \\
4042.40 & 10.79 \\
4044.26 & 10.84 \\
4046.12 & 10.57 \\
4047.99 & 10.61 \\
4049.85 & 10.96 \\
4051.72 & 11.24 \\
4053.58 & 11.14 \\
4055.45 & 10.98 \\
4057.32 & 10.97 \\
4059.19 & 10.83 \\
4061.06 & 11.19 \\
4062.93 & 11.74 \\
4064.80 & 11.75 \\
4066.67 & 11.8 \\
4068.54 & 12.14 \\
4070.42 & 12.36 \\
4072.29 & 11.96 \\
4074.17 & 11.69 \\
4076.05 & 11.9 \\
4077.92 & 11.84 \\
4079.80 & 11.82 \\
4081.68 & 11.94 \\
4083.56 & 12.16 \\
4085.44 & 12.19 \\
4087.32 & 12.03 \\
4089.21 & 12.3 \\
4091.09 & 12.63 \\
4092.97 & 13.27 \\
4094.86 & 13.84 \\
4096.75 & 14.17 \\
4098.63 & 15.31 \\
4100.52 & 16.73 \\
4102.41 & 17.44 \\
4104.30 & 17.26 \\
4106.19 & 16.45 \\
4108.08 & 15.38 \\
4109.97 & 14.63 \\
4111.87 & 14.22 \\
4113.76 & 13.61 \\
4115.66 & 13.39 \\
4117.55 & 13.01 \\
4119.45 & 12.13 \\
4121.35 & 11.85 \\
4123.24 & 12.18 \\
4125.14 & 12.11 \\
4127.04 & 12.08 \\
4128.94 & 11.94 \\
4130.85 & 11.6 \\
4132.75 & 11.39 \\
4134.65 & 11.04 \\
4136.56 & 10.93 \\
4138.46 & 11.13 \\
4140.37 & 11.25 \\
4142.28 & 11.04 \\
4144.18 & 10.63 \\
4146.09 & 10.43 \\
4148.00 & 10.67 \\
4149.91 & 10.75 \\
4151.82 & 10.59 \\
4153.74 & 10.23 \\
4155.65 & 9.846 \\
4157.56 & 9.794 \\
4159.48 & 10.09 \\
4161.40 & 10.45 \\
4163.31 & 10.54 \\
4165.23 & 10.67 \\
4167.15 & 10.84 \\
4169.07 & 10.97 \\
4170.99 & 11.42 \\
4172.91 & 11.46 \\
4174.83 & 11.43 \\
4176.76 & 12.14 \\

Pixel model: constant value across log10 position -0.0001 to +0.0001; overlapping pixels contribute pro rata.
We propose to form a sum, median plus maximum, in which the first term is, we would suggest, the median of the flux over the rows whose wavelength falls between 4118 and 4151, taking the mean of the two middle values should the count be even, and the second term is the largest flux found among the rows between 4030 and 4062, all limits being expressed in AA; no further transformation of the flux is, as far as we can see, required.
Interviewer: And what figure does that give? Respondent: 23.0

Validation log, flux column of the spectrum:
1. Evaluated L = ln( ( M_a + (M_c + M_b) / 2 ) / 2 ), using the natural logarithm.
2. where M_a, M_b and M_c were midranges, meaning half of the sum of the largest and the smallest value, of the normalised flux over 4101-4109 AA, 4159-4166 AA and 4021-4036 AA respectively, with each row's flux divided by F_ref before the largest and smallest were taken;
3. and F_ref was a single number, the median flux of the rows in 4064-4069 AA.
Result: 0.15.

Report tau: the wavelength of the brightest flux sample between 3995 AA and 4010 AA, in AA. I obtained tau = 4003.49 AA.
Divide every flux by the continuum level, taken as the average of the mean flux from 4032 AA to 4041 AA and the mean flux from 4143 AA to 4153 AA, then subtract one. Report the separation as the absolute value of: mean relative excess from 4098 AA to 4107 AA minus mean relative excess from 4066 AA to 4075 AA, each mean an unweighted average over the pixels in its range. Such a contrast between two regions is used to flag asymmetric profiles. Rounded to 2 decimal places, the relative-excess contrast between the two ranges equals 0.43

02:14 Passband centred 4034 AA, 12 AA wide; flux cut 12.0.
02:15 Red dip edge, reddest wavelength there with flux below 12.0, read 4038.68 AA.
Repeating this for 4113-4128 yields 4121.35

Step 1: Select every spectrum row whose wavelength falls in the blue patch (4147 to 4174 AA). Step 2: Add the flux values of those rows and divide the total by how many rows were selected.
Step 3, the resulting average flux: 10.6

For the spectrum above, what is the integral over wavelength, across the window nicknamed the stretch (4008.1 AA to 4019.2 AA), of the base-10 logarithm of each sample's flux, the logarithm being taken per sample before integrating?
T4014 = 11.6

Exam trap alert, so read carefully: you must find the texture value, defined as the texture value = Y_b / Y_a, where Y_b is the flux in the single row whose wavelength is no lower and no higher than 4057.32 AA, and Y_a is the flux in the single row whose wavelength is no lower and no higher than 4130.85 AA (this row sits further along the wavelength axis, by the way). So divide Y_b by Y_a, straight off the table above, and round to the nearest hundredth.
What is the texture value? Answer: 0.95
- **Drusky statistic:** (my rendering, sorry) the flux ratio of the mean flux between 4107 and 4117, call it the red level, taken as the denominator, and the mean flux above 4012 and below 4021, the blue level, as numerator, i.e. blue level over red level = 0.79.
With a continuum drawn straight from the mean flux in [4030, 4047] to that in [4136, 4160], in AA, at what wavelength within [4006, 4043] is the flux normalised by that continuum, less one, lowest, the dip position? 4010.87 AA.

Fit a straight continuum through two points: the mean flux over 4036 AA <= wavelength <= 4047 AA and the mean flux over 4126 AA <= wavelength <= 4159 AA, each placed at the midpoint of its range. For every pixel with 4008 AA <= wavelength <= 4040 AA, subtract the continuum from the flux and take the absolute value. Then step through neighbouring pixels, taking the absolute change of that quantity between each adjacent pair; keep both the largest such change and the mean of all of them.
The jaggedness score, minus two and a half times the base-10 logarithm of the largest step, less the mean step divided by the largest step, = 0.35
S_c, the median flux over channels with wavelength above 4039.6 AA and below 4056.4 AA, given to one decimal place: 10.9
